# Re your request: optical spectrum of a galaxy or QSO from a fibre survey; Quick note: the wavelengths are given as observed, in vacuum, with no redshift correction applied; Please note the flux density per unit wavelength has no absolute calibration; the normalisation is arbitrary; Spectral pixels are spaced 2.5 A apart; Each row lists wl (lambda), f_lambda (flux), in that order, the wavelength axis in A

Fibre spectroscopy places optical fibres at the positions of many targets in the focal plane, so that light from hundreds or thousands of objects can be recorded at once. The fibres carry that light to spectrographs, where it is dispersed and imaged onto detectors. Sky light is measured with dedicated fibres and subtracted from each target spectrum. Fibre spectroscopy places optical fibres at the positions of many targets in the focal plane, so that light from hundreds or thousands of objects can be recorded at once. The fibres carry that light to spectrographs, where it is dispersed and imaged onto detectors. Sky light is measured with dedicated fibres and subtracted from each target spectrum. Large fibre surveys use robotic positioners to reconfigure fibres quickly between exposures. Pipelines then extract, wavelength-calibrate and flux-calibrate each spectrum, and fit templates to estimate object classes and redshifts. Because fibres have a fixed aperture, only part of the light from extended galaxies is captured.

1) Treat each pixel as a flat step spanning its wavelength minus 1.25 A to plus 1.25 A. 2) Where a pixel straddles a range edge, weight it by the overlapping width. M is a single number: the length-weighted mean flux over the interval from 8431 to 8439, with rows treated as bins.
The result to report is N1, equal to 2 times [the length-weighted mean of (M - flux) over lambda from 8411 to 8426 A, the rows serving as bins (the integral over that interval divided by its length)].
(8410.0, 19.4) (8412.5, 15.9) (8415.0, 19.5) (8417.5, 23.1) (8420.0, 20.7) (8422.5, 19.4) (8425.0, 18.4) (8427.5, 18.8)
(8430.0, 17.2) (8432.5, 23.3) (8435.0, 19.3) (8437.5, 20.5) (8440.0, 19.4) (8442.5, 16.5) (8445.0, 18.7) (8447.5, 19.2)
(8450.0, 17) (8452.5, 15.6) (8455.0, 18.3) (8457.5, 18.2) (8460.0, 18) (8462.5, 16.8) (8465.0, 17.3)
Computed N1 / 2.7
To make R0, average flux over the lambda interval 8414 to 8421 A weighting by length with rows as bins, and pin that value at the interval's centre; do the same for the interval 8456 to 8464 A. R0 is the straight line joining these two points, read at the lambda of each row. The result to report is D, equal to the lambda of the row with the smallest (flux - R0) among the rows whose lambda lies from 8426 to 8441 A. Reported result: 8430.0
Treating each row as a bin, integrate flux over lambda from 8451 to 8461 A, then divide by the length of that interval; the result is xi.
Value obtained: 17.5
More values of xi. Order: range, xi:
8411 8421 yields 19.8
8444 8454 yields 17.6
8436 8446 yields 18.8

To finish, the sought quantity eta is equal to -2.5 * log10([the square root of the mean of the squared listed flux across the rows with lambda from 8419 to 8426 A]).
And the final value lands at -3.23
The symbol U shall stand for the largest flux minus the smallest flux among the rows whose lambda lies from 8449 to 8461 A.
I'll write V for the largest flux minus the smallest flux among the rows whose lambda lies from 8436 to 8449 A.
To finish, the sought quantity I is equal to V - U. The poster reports 1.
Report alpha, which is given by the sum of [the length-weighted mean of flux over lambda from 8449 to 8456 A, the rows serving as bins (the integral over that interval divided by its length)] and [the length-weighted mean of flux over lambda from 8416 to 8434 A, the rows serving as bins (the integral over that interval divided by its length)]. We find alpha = 37.0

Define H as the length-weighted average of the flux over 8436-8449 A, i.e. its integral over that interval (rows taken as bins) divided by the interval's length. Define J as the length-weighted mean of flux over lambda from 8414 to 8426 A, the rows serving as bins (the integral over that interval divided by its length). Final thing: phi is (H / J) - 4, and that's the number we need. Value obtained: -3.07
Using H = 18.8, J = 20.3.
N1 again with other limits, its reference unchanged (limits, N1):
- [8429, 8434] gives 1.0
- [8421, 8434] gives 2.8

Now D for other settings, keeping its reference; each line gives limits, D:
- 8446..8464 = 8452.5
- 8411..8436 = 8412.5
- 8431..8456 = 8452.5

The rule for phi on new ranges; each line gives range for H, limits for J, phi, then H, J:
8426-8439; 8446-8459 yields -2.88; 19.8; 17.7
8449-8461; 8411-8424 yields -3.12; 17.4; 19.7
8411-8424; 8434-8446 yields -2.96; 19.7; 18.9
